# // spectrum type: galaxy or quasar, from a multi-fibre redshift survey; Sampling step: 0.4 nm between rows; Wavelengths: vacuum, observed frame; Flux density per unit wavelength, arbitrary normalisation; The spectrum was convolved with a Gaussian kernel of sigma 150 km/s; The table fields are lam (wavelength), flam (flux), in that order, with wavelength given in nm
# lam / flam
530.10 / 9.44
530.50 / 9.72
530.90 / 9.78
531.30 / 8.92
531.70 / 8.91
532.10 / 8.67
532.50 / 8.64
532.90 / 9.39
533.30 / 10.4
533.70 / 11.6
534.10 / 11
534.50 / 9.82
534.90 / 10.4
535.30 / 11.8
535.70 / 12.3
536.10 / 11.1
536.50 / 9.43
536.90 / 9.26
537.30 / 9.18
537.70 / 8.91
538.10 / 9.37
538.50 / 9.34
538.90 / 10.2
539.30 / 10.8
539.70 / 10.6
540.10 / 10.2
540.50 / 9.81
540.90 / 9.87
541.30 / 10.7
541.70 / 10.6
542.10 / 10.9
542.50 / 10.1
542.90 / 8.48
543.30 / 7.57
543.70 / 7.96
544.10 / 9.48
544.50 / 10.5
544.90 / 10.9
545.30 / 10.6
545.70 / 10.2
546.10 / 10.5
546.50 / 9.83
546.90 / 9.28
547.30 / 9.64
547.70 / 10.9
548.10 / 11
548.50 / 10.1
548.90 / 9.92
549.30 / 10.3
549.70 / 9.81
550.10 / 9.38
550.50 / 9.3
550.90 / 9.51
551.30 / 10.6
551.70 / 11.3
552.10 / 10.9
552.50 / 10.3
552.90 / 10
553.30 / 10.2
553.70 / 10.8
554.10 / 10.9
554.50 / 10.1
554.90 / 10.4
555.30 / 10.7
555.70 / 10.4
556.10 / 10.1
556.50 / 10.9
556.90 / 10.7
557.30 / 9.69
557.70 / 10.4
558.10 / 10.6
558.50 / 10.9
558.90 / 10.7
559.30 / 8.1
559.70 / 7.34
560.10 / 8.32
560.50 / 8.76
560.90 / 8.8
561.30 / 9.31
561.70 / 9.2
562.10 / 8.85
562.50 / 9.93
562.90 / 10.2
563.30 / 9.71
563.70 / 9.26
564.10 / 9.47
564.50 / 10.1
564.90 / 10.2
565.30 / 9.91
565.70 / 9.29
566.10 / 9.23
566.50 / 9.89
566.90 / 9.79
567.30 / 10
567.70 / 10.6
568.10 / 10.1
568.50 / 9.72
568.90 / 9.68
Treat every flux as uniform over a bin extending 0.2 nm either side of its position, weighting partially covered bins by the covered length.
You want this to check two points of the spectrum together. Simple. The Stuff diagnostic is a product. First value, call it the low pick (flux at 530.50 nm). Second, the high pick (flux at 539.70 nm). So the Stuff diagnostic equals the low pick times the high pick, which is 103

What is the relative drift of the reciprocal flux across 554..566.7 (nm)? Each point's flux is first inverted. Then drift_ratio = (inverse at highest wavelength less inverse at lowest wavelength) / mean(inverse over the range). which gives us 0.091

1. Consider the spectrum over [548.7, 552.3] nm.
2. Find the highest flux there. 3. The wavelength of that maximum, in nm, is 551.70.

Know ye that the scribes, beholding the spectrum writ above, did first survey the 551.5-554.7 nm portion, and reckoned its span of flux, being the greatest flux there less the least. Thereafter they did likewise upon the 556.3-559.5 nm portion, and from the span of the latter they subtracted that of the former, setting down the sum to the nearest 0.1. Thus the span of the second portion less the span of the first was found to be 1.5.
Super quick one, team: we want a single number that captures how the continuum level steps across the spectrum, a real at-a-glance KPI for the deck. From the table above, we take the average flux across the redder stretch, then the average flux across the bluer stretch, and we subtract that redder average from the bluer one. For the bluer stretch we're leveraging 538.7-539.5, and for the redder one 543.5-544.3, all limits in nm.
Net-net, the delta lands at 1.8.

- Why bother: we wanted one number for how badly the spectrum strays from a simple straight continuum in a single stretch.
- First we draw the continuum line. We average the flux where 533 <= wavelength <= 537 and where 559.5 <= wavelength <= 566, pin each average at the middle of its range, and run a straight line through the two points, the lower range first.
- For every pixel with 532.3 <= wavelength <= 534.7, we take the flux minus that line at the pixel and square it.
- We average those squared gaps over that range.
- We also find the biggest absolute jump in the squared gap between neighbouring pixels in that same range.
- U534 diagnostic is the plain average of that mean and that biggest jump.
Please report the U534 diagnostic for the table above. 2.1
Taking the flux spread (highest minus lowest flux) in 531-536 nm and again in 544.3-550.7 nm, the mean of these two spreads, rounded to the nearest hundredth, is 2.69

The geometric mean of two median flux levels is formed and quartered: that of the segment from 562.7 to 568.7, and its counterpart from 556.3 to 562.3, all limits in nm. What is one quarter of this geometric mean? 2.40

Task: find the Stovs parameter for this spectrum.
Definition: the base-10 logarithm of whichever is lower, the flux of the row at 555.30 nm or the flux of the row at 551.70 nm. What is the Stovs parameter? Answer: 1.03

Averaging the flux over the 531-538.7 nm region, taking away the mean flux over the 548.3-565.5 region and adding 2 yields 2.00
